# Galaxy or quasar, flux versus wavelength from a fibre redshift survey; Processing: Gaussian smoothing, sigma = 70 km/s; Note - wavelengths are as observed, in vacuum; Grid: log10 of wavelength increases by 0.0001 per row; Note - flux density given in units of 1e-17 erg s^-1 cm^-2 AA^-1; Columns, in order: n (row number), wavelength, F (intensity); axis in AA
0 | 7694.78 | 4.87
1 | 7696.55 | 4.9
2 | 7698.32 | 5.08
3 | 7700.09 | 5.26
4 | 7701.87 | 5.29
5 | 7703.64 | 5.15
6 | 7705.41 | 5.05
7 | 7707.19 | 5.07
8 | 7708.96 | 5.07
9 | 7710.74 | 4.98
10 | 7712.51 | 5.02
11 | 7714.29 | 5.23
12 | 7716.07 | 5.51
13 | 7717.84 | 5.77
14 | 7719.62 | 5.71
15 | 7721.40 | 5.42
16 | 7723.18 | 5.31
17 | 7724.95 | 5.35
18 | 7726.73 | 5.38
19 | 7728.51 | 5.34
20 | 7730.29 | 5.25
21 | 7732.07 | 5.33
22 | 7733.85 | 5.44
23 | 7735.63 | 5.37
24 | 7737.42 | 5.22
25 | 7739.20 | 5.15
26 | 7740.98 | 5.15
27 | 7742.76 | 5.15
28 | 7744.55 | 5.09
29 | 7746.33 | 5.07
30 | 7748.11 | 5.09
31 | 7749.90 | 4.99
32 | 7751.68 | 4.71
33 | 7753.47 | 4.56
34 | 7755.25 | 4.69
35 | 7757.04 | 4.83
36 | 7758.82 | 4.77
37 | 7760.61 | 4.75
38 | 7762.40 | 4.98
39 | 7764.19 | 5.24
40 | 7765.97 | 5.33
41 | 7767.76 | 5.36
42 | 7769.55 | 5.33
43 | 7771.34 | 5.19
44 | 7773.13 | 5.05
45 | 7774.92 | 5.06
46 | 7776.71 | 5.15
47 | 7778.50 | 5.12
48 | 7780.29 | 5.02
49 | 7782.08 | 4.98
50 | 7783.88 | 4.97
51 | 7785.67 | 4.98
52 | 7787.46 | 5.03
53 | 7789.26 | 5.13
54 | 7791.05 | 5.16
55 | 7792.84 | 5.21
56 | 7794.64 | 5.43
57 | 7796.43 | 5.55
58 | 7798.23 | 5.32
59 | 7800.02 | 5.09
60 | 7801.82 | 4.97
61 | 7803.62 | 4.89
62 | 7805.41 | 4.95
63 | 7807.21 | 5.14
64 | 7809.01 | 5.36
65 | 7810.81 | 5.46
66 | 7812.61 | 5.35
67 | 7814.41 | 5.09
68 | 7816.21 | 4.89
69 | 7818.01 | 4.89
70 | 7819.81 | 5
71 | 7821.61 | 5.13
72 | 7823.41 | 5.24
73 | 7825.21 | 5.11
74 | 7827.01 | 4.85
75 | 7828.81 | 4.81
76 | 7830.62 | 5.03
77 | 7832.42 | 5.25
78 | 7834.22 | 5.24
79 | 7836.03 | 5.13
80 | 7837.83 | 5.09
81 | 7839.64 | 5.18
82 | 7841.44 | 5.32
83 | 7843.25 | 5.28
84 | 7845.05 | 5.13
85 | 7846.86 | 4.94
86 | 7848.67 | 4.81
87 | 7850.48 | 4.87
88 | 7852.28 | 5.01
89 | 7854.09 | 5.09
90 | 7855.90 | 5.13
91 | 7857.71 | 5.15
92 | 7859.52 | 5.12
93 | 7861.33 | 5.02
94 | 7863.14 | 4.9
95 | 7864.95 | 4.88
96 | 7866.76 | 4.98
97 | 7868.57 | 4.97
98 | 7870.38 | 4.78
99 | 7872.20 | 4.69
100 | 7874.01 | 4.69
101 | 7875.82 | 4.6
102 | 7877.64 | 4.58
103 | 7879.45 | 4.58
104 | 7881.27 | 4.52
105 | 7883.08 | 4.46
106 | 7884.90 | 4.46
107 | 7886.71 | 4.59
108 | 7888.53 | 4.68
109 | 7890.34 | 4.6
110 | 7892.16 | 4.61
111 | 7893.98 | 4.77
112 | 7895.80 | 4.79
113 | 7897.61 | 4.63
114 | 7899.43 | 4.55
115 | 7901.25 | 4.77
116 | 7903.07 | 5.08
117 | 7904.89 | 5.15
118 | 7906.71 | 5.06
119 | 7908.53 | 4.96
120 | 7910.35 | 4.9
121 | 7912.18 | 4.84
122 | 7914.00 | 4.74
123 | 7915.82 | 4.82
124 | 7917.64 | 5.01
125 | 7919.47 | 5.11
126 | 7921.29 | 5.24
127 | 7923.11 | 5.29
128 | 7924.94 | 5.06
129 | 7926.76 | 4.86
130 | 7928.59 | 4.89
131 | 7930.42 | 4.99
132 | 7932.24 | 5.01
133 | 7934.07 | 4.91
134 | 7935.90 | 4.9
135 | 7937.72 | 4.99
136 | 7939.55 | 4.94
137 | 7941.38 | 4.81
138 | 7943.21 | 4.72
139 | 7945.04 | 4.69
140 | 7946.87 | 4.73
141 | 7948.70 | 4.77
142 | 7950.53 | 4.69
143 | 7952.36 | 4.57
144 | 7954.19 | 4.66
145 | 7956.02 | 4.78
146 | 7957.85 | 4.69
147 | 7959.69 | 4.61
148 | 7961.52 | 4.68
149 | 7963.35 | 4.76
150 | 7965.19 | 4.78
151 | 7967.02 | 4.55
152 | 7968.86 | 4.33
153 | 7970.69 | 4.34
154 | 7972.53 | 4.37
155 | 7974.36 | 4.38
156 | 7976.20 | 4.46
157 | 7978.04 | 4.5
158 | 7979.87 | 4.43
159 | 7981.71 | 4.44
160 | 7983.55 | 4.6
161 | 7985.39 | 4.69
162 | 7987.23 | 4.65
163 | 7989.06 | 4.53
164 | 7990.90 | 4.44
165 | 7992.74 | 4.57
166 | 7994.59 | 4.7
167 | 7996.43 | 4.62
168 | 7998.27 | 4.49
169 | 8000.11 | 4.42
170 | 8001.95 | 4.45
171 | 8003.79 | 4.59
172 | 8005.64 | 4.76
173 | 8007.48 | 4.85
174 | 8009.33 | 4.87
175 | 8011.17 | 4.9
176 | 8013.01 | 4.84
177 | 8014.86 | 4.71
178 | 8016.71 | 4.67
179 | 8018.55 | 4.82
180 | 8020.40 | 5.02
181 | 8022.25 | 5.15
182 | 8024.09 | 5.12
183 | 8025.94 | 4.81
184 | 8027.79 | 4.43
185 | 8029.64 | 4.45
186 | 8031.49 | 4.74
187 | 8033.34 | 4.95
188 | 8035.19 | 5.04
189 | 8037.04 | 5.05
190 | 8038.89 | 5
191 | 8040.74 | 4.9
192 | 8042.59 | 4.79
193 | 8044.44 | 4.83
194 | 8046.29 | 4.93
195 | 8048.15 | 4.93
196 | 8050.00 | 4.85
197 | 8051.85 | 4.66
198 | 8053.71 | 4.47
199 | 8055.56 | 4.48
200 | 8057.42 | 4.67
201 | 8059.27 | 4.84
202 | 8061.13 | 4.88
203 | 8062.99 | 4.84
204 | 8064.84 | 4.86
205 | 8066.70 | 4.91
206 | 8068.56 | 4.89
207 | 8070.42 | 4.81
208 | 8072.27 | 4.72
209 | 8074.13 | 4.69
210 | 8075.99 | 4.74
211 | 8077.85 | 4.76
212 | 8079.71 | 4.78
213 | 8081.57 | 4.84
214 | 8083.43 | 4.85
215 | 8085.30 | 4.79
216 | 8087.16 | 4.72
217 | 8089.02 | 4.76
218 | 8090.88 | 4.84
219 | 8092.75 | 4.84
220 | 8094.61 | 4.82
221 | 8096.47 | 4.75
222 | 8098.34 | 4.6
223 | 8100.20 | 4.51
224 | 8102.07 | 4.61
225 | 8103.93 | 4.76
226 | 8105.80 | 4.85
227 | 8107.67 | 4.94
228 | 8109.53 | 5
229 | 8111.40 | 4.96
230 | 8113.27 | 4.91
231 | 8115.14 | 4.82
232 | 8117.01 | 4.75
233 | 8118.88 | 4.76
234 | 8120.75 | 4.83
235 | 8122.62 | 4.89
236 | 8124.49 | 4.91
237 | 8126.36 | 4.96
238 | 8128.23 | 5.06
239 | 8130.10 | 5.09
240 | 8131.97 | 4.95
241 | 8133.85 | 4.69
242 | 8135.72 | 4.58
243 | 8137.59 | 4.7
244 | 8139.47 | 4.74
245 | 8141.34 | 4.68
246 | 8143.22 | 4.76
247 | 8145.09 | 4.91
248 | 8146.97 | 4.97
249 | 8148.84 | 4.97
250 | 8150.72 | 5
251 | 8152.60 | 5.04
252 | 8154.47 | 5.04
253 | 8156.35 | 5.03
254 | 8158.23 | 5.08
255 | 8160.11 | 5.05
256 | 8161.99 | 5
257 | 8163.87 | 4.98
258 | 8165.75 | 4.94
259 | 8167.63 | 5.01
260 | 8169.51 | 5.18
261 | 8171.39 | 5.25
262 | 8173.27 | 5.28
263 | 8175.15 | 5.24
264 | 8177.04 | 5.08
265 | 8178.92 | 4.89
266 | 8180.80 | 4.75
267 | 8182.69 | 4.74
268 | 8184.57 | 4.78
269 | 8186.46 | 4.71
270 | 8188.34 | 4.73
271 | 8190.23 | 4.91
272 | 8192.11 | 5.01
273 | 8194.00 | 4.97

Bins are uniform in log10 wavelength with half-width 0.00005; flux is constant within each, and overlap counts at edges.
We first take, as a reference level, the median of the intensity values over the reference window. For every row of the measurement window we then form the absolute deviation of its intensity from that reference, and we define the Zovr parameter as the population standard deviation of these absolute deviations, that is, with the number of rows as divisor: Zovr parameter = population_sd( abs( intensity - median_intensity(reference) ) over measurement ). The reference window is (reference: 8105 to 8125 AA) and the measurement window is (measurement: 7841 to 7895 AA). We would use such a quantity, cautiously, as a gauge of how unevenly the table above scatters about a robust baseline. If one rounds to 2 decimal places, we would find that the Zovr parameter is 0.13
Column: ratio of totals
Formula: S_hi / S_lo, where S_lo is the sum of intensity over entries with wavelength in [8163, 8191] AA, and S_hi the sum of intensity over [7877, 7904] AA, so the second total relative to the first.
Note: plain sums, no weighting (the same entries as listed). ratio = 0.94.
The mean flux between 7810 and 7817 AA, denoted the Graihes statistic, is 5.20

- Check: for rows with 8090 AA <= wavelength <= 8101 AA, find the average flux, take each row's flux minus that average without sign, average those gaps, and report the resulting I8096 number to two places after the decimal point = 0.11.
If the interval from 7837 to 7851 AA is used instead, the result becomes 0.15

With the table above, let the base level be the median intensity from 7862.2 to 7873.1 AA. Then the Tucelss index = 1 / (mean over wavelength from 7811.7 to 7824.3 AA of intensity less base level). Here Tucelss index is 5.1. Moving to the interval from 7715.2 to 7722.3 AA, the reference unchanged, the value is 1.4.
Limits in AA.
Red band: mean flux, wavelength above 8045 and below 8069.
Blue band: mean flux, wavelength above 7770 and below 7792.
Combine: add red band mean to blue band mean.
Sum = 9.86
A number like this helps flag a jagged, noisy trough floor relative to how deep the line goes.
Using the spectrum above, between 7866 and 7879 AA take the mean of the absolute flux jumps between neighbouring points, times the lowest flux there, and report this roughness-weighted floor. 0.31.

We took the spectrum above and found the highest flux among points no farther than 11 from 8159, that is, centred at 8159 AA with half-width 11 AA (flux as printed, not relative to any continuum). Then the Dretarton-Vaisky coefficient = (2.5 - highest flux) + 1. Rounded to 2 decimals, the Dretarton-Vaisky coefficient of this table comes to -1.68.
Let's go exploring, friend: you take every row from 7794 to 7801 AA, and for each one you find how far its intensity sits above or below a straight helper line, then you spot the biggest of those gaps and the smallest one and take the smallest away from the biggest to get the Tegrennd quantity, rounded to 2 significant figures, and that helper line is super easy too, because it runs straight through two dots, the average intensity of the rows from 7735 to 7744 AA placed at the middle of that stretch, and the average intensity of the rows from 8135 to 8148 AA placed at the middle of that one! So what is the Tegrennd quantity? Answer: 0.46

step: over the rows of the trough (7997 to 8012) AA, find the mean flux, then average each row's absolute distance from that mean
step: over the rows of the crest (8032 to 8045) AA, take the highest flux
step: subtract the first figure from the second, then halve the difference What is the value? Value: 2.44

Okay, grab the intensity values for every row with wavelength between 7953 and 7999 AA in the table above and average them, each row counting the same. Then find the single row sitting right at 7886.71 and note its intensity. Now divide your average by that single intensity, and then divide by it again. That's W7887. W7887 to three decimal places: 0.217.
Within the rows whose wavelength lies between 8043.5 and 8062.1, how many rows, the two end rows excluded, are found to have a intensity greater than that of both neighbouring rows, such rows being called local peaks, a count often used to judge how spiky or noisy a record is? 0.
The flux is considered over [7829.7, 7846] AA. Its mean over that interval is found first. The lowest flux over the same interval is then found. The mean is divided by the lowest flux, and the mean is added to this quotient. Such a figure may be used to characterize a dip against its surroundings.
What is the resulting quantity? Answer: 6.21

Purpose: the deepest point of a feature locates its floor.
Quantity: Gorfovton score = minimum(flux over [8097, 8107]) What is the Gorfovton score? 4.51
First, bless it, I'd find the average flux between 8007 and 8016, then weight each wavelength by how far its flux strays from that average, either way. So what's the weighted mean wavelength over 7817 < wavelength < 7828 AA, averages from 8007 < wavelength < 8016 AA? 7822.7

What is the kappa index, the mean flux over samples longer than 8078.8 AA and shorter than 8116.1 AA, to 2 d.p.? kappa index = 4.80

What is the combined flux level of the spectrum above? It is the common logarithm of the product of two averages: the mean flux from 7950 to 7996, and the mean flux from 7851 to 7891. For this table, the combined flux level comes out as 1.34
